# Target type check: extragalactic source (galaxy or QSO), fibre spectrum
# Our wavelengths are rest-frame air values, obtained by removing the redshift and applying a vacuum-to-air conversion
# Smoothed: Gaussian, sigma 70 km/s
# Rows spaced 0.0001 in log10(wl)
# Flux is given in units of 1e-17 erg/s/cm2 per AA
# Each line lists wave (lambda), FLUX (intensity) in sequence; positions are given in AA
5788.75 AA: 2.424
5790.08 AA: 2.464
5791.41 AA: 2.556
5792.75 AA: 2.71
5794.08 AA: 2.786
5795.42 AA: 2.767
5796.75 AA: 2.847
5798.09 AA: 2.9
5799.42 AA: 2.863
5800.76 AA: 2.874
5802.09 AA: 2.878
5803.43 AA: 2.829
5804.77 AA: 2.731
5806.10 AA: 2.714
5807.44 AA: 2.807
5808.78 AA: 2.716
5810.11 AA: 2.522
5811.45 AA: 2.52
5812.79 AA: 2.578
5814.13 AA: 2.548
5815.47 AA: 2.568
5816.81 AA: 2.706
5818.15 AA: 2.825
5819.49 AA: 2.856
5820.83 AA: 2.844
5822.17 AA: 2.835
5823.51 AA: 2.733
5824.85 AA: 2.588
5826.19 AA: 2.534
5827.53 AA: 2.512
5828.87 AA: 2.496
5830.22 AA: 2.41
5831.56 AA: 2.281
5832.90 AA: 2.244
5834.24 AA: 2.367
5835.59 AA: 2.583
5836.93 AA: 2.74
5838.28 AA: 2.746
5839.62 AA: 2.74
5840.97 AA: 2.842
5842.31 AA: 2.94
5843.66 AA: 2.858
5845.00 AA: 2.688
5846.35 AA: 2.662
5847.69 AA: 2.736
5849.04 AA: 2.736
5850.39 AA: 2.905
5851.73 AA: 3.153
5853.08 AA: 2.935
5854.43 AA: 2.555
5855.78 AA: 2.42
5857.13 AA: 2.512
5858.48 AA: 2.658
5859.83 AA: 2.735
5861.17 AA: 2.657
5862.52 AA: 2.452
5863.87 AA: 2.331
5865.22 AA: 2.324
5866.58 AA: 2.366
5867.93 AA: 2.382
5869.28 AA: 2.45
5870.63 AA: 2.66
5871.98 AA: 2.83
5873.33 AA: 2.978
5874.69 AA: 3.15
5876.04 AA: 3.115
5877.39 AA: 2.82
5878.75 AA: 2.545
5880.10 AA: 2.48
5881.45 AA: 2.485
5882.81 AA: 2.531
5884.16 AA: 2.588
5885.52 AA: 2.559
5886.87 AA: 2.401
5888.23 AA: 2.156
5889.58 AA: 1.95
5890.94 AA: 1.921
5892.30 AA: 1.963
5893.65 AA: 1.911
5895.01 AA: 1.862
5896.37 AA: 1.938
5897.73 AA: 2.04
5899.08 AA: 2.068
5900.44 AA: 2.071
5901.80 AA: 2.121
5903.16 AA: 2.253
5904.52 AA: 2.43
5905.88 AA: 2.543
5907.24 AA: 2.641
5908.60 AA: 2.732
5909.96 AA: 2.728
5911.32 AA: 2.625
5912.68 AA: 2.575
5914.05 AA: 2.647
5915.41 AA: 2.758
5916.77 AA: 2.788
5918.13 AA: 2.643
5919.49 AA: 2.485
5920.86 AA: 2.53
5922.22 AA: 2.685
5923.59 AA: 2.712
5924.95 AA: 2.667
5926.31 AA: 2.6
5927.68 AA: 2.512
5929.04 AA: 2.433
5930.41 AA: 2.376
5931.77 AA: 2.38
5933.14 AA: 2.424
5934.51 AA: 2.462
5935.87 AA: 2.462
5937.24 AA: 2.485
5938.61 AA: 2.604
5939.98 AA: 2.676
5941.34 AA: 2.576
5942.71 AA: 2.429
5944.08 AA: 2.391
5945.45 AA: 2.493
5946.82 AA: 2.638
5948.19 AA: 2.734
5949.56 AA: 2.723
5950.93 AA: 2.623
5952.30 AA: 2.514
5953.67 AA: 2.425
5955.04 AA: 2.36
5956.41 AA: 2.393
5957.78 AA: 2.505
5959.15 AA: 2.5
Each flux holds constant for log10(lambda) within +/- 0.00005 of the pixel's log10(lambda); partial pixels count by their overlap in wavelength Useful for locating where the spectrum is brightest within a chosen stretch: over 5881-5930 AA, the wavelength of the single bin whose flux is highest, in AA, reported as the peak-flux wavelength 5916.77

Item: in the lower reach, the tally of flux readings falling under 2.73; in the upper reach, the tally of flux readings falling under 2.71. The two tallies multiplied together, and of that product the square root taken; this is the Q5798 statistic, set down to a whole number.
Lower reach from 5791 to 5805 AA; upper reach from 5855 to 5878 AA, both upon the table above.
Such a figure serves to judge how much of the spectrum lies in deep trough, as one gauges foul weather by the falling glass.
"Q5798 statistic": 5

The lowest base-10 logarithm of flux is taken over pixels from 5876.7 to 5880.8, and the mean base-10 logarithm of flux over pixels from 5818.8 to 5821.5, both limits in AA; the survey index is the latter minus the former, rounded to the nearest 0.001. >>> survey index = 0.060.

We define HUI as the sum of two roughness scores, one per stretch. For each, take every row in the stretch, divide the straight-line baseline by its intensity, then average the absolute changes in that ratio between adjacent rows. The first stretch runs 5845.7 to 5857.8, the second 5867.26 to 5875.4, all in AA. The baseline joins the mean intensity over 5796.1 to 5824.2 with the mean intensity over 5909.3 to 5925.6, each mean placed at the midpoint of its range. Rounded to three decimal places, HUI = 0.113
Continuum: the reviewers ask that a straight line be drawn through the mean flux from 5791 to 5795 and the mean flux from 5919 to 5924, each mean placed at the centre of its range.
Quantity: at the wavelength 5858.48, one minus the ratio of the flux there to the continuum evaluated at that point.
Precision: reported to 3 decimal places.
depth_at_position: -0.006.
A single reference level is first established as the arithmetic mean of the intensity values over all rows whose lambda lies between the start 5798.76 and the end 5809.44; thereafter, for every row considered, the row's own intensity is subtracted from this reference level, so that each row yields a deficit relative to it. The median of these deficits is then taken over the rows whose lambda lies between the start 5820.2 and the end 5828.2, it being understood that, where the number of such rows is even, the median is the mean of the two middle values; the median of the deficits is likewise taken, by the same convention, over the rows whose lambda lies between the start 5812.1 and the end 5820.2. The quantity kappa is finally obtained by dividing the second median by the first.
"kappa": 1.1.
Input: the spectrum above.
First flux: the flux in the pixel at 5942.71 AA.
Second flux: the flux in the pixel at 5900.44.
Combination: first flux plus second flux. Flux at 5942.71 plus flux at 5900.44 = 4.5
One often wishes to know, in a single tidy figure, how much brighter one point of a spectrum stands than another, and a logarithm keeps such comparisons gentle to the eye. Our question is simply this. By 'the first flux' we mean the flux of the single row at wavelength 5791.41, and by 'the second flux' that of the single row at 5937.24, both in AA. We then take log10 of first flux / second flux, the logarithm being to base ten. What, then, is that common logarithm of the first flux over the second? 0.01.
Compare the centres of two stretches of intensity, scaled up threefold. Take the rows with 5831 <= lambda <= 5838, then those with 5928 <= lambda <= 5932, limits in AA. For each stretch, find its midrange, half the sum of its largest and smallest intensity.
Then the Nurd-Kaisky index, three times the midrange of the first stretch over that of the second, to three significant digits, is 3.11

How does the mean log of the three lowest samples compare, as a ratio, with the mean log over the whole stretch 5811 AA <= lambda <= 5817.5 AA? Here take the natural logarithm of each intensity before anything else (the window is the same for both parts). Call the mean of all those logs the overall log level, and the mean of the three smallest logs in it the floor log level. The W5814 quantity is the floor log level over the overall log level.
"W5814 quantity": 0.984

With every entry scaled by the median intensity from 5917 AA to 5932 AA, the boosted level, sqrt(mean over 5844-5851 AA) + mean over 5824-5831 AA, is 2.03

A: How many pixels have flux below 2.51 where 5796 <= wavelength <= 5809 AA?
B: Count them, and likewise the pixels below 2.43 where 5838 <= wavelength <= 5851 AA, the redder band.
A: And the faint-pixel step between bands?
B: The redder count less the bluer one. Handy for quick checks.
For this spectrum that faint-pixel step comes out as 0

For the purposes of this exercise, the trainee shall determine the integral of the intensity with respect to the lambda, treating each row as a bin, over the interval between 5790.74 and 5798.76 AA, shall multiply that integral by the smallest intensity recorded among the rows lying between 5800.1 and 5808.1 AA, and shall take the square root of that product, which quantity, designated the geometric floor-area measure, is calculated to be 7.75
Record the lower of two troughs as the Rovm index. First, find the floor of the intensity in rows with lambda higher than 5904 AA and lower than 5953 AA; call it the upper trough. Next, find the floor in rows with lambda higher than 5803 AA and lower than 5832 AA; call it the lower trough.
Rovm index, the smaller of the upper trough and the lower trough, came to 2.3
